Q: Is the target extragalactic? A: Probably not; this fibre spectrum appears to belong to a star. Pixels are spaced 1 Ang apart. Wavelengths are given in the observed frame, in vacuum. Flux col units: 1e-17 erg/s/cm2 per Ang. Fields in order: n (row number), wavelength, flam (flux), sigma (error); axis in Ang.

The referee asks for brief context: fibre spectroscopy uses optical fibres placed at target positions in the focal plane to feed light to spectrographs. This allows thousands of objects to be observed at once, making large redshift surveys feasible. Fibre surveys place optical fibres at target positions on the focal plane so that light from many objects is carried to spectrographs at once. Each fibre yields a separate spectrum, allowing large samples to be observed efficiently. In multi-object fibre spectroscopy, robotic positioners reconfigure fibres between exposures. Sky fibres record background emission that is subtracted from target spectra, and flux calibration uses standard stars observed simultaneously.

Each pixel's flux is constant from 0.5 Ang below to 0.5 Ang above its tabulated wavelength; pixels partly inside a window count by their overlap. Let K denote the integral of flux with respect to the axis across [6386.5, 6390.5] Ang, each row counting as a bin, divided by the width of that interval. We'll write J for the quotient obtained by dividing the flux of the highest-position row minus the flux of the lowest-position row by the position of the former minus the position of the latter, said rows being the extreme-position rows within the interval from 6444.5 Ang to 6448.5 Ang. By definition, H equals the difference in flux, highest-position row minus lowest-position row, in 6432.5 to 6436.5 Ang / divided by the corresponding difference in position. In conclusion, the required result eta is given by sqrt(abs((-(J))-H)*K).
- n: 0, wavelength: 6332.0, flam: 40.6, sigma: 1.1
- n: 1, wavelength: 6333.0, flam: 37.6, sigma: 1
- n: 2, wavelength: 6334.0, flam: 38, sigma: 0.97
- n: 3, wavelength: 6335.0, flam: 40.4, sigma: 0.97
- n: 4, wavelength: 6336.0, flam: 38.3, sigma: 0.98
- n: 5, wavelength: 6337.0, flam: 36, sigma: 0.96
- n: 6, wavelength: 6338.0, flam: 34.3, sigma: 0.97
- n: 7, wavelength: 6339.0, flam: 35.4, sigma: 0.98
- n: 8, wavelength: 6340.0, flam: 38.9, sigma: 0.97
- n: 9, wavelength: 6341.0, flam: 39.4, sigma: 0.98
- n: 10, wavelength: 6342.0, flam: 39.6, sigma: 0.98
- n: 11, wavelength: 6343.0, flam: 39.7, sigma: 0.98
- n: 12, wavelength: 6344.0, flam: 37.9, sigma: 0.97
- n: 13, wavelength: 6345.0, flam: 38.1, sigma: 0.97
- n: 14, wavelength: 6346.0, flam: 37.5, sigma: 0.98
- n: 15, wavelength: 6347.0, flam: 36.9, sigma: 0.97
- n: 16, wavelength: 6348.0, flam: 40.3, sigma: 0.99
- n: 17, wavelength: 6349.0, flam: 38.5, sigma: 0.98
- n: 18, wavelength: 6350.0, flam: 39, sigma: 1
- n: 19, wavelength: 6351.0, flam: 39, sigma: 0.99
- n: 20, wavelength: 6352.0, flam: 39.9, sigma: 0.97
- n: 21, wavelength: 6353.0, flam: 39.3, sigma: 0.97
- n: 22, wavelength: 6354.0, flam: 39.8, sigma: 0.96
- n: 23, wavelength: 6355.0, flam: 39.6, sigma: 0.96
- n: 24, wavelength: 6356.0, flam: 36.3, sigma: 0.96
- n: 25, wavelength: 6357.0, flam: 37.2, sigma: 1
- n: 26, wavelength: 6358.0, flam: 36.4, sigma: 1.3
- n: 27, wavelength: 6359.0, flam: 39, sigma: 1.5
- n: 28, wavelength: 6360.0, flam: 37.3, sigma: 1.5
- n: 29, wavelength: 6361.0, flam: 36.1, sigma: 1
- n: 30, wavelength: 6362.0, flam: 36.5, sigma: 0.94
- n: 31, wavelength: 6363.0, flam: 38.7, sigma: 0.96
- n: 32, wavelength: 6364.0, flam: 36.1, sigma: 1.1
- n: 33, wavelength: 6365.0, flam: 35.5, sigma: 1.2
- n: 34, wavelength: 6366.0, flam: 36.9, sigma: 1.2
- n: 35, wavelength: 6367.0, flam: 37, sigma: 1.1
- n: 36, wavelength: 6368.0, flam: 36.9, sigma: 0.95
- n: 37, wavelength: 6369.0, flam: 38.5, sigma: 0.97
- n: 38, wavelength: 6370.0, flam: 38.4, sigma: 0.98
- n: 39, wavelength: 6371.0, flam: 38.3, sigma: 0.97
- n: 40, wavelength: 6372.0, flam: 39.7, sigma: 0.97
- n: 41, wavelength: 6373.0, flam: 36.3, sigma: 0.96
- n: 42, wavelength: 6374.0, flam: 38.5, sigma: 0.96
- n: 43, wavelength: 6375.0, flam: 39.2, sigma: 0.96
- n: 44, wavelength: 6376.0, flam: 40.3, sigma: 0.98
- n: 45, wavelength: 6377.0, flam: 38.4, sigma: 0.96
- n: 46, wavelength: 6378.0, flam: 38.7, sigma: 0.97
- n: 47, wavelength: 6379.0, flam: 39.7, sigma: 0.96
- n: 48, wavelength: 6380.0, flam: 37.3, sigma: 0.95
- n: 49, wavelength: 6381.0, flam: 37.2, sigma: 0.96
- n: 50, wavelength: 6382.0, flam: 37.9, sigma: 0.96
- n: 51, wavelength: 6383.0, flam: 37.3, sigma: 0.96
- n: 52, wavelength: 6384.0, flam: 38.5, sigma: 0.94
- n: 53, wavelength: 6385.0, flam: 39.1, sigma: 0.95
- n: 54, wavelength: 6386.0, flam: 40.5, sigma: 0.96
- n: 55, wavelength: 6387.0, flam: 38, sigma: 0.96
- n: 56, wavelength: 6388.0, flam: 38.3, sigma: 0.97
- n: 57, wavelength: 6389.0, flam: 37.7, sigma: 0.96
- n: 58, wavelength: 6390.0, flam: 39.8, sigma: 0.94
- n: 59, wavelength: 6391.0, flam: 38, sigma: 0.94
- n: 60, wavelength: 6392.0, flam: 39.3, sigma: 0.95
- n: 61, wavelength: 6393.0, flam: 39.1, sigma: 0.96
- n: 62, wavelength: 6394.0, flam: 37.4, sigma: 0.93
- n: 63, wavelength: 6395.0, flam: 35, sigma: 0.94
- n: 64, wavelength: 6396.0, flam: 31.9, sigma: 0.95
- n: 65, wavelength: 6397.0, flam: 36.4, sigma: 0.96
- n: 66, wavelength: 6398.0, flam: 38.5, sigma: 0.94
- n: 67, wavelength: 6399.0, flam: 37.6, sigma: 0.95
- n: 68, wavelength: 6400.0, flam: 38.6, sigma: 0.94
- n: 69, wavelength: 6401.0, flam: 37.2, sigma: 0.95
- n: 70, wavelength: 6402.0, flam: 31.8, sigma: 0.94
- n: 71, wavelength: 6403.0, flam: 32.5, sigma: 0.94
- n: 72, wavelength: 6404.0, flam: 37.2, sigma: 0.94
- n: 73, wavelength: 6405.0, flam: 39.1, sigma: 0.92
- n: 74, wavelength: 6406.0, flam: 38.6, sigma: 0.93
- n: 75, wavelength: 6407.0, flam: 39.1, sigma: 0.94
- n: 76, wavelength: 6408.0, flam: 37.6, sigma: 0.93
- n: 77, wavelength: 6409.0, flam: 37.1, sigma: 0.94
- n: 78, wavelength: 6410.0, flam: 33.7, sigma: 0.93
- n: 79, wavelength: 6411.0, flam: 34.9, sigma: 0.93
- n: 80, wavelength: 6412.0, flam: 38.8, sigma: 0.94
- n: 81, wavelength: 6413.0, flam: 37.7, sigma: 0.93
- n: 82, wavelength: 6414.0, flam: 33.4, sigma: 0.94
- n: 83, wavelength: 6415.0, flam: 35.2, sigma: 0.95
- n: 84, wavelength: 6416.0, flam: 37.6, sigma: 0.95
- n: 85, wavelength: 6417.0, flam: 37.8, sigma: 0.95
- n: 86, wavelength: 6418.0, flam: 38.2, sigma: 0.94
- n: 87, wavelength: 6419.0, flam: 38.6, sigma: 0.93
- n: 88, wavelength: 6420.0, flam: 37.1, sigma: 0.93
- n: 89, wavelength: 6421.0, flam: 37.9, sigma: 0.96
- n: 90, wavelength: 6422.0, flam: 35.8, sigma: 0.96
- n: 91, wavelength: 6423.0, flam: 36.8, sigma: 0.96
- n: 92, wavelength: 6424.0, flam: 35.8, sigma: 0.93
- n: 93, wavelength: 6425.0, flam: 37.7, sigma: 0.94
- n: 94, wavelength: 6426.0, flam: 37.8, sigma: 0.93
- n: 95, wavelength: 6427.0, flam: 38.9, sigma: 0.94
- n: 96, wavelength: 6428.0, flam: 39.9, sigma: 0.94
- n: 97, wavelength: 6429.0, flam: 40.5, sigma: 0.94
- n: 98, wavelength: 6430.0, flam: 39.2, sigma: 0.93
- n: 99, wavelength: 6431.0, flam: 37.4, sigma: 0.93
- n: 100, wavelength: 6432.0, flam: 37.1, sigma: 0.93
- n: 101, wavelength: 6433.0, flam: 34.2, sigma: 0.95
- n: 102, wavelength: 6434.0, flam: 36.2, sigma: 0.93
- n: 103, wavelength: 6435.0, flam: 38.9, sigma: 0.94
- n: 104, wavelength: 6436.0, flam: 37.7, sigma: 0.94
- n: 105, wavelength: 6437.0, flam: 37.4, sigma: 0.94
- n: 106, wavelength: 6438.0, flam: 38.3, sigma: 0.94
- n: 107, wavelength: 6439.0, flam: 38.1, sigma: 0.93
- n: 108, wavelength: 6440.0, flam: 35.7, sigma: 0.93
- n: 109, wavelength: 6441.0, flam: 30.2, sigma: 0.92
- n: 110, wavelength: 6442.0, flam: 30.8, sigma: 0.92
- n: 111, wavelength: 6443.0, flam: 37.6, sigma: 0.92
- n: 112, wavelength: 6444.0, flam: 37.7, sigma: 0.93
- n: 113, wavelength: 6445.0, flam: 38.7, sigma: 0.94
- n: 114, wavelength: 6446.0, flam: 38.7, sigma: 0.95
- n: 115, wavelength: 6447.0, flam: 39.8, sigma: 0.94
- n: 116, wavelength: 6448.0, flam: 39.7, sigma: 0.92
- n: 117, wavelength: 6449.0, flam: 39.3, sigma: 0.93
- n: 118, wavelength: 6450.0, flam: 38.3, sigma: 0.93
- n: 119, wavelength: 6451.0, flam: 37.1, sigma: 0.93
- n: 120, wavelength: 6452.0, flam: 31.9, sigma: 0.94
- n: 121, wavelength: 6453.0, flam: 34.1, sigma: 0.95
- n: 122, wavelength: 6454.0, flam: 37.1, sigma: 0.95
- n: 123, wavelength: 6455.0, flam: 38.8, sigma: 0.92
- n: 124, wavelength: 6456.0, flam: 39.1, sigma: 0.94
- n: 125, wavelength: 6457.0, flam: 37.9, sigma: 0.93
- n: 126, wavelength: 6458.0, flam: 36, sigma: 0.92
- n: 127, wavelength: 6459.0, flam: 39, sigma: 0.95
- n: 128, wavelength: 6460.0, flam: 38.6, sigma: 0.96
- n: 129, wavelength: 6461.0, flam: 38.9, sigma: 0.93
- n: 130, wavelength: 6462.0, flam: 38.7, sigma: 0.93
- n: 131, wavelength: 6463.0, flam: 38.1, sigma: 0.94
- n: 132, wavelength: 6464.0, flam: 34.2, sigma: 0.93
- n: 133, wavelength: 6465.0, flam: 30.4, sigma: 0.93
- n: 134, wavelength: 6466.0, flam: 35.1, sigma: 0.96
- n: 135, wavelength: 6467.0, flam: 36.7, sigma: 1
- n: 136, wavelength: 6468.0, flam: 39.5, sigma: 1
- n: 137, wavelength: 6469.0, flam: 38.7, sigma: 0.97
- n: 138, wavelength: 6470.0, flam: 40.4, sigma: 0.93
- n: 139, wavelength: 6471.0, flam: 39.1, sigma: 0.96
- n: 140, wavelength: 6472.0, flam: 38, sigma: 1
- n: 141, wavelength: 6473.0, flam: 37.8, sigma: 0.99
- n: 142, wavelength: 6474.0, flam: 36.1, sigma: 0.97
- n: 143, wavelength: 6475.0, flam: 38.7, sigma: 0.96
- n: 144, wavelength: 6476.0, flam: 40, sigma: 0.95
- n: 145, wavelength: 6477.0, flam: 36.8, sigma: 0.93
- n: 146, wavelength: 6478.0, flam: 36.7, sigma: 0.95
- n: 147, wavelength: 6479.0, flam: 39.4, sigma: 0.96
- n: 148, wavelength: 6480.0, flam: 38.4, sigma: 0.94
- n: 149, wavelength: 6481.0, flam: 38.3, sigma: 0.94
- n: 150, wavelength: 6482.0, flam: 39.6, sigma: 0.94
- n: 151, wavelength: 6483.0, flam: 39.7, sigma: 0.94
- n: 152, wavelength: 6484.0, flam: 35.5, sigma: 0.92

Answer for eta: 7.6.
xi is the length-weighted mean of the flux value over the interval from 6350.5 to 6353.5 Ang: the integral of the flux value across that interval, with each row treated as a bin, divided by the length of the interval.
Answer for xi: 39.4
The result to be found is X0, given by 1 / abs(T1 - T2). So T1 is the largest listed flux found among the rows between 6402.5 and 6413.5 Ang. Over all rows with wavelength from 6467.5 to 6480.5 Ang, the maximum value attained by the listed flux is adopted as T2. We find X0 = 0.8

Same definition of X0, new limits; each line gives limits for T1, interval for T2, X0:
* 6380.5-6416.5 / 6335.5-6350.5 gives 5.0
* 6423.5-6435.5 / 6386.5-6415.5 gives 1.4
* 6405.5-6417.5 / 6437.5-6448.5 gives 1.4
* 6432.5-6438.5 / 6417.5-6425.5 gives 3.3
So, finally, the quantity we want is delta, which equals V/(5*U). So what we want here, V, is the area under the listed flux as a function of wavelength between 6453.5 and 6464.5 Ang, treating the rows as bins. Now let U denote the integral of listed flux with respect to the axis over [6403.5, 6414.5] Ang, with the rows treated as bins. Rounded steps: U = 407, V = 416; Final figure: 0.205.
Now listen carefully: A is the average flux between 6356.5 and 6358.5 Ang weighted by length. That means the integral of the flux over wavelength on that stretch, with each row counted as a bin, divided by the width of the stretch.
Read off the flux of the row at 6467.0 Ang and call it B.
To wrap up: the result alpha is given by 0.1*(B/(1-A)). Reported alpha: -0.103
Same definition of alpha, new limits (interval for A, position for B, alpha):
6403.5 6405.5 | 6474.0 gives -0.097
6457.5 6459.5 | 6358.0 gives -0.100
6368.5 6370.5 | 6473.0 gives -0.101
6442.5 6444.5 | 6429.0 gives -0.111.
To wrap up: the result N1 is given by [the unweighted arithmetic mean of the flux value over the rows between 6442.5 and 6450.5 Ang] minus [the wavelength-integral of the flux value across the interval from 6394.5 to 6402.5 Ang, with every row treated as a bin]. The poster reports -248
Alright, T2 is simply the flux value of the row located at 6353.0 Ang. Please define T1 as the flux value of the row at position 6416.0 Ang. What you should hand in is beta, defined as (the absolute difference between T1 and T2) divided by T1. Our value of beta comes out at 0.05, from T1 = 37.6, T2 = 39.3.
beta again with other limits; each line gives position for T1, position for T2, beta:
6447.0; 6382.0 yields 0.05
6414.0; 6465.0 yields 0.09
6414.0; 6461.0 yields 0.16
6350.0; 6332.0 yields 0.04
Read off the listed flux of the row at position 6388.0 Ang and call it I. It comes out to 38.3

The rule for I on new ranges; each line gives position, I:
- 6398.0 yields 38.5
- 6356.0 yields 36.3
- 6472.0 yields 38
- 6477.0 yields 36.8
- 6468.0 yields 39.5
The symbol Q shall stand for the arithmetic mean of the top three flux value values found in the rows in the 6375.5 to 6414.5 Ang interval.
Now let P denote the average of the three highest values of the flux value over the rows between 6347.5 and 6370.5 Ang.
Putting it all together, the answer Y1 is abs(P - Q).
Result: 0.20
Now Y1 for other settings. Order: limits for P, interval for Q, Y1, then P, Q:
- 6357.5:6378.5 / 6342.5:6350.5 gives 0.07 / 39.7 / 39.67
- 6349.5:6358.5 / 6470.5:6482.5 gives 0.10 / 39.8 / 39.67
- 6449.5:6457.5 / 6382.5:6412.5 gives 1.13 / 38.7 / 39.87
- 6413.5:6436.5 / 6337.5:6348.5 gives 0.00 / 39.9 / 39.87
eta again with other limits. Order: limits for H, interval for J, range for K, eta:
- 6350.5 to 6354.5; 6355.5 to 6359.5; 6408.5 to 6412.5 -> 6.5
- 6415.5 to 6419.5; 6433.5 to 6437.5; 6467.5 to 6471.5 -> 5.4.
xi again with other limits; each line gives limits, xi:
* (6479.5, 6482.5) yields 38.8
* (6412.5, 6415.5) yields 35.4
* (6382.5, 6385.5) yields 38.3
